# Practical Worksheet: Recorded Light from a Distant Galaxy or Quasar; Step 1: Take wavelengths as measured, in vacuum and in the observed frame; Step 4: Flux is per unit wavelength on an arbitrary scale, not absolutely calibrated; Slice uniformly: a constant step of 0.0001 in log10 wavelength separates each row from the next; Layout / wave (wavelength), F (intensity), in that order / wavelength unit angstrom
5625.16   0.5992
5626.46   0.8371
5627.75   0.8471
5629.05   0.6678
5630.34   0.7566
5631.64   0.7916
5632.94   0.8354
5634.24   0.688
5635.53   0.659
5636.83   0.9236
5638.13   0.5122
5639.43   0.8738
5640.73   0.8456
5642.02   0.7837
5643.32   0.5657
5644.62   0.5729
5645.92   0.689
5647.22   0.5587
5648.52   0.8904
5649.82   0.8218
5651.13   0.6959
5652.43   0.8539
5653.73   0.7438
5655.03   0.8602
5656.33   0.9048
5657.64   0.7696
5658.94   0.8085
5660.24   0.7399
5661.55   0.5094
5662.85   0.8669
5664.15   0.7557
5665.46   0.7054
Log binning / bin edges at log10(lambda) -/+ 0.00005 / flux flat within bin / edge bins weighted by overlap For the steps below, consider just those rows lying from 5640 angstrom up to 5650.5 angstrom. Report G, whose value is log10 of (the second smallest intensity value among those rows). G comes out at -0.25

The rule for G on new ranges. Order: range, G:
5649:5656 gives -0.13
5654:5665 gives -0.13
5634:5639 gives -0.18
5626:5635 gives -0.16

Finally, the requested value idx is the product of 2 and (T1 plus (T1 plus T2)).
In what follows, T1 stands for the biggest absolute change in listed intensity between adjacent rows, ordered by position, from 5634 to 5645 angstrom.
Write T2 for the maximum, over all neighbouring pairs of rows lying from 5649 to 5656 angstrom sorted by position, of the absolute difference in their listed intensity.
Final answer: 2.0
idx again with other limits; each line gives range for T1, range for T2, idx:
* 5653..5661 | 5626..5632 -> 0.9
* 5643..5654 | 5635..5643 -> 2.1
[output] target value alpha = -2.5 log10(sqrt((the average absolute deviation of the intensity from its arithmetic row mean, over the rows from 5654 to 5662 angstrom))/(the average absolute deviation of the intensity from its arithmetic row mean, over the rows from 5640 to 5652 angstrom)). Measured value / -1.1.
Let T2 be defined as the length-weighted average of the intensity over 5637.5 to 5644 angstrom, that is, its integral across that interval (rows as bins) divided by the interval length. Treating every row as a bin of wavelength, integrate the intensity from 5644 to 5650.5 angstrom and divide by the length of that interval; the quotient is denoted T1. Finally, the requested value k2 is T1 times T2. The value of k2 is 0.51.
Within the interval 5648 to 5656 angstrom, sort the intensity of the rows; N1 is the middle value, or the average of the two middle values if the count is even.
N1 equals 0.84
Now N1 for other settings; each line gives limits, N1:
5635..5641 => 0.85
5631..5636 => 0.74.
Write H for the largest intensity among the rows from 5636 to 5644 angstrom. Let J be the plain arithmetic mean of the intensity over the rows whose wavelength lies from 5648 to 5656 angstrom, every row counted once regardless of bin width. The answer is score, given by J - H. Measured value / -0.11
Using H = 0.9236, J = 0.81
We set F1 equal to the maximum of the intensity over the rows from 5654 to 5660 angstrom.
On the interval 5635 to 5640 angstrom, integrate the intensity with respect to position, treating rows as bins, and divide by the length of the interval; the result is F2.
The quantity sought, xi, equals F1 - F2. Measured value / 0.16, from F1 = 0.9048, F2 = 0.74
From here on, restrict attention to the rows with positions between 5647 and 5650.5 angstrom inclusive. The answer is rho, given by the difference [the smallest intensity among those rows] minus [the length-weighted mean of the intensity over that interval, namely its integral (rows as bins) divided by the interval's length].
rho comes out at -0.22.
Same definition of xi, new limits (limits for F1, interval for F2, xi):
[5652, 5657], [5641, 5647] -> 0.25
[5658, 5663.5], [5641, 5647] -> 0.21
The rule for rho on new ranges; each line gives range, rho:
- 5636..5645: -0.22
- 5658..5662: -0.19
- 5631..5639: -0.23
